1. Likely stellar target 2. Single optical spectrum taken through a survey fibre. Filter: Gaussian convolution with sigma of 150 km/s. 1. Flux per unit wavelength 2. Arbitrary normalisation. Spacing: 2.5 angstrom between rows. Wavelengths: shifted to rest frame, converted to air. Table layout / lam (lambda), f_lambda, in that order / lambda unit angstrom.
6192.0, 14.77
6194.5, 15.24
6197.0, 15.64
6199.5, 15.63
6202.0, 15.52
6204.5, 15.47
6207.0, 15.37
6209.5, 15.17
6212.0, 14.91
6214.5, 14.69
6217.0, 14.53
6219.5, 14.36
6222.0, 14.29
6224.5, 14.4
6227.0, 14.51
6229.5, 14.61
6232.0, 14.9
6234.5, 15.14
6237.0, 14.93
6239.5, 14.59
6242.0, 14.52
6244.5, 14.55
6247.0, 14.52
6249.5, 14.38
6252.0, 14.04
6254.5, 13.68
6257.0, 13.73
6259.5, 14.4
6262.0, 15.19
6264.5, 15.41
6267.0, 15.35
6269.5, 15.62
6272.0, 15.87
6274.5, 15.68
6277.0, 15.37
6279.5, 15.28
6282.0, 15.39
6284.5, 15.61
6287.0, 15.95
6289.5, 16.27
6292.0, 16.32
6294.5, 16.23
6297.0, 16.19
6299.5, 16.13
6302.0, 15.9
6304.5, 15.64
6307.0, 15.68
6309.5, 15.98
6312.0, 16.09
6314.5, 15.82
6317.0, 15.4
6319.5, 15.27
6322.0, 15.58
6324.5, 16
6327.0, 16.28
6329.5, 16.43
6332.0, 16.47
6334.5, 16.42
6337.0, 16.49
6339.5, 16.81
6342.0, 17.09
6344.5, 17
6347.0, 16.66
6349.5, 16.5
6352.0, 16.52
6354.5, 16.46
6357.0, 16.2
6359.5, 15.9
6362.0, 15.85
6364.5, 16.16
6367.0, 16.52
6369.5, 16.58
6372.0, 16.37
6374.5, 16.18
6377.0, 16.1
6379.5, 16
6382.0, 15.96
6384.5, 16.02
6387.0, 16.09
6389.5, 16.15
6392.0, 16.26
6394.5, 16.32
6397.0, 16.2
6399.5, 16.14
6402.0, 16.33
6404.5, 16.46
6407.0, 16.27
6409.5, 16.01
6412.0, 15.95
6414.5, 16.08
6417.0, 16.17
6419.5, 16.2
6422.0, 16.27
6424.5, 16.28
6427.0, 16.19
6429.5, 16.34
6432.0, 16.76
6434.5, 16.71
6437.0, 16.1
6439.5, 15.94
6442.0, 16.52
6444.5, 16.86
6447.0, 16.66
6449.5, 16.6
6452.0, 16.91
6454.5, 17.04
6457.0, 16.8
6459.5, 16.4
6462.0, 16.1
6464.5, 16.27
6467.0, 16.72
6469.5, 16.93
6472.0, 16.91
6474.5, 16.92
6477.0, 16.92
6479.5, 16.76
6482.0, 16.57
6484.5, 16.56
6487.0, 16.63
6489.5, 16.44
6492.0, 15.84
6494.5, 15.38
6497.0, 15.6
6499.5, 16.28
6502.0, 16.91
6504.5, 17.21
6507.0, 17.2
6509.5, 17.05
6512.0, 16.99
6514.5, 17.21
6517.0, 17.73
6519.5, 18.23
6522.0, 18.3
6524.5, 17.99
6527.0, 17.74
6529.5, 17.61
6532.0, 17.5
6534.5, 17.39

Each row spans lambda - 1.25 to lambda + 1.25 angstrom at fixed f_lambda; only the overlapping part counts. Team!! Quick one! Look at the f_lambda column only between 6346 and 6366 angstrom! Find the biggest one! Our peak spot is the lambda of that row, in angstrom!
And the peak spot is 6347.0 angstrom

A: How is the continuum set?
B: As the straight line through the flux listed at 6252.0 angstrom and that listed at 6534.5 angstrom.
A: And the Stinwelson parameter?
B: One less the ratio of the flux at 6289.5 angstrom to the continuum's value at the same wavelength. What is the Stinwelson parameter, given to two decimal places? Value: -0.12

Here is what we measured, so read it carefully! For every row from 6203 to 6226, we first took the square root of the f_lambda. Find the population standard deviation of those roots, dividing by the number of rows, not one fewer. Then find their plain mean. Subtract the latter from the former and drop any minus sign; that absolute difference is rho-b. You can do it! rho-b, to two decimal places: 3.79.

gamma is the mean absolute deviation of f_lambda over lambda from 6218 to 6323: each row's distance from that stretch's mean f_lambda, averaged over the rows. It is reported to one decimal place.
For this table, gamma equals 0.6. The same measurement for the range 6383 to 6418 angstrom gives 0.1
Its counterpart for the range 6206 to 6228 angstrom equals 0.3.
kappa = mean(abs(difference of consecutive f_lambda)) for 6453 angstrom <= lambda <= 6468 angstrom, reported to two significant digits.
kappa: 0.31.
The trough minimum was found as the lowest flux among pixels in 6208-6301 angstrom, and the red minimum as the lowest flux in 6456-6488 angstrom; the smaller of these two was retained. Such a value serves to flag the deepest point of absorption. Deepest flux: 13.7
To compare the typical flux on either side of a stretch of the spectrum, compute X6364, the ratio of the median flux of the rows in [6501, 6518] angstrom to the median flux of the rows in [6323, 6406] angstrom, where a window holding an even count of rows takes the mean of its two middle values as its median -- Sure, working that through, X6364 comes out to 1.05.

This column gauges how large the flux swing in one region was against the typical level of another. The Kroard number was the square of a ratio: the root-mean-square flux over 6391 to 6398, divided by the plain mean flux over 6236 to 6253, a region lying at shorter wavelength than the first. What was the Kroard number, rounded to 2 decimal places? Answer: 1.26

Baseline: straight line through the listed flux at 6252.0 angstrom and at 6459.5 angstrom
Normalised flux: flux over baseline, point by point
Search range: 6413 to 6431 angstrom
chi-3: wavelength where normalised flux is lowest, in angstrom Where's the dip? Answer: 6427.0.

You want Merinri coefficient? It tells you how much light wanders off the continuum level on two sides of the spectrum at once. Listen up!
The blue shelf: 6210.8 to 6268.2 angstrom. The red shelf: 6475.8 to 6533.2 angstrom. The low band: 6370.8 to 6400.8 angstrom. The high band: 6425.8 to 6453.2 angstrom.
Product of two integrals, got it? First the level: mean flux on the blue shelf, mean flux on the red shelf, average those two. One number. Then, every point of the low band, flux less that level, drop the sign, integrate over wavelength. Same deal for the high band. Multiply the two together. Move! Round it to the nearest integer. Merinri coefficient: 214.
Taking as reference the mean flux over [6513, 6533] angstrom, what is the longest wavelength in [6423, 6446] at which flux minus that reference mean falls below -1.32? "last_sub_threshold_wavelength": 6439.5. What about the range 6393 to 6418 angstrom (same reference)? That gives 6417.0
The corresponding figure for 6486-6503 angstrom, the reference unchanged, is 6499.5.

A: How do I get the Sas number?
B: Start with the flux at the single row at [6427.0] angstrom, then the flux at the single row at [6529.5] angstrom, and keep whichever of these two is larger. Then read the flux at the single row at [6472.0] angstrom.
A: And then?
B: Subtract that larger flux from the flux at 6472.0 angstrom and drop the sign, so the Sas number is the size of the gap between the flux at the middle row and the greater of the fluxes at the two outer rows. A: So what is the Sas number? 0.7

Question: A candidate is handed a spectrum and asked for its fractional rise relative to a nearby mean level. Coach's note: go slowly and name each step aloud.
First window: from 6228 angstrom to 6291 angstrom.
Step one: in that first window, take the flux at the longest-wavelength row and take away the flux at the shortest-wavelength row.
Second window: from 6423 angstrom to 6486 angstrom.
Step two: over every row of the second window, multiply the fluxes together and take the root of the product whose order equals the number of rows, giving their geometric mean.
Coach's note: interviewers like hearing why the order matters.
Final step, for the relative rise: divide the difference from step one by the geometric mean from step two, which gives 0.10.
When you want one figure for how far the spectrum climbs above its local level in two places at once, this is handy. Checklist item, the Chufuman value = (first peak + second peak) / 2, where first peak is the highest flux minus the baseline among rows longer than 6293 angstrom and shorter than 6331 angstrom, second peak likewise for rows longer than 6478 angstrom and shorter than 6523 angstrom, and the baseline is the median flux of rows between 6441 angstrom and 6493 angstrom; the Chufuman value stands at 0.7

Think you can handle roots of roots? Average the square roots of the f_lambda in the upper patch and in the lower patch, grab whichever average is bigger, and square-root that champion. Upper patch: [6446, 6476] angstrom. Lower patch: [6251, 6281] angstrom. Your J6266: 2.02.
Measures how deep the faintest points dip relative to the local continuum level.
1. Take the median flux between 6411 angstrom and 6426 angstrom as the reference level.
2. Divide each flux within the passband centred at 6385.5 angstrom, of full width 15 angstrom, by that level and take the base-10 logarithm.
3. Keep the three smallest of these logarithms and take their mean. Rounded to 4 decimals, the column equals -0.0052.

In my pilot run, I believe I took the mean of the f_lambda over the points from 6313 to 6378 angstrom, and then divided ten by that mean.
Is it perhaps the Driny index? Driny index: 0.615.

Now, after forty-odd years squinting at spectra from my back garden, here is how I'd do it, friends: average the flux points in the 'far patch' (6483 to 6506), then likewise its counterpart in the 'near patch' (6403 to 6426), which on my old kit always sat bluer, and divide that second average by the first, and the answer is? 0.99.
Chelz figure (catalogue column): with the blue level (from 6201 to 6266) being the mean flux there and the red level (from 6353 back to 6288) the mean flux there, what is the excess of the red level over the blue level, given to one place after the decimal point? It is 1.5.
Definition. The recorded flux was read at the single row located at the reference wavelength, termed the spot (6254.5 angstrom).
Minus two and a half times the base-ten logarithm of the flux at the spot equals -2.84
